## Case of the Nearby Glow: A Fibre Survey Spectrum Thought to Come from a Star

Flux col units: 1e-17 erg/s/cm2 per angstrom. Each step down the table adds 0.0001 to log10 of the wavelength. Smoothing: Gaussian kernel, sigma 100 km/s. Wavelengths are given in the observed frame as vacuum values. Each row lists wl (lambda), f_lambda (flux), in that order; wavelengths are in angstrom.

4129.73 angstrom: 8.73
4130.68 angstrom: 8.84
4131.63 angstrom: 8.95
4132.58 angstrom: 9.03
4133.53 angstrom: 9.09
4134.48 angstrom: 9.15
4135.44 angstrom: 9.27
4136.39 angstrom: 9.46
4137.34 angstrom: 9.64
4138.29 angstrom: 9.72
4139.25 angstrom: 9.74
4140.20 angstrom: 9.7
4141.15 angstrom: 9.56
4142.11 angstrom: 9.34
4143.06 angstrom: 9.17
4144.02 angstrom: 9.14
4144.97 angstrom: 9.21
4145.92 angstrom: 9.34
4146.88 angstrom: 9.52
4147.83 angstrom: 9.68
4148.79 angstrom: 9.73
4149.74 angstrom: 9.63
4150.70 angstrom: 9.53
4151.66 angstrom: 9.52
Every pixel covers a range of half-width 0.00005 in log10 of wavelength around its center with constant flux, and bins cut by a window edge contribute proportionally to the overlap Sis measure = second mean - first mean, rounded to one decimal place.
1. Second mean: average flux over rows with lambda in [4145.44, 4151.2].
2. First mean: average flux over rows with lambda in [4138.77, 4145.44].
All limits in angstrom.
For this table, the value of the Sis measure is 0.2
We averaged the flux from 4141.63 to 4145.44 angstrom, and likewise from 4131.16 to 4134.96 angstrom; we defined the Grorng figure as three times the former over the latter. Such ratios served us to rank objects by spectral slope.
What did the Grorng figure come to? 3.05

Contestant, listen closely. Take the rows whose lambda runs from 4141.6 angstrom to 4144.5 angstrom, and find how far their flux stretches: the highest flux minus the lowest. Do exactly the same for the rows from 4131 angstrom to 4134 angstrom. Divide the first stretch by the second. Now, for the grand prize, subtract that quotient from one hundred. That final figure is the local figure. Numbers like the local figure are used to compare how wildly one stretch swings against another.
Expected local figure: 98.6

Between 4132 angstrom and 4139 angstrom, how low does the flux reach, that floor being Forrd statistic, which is 9.03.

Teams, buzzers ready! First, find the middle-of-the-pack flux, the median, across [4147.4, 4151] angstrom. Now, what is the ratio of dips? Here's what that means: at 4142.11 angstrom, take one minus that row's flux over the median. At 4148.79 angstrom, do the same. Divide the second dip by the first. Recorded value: -0.24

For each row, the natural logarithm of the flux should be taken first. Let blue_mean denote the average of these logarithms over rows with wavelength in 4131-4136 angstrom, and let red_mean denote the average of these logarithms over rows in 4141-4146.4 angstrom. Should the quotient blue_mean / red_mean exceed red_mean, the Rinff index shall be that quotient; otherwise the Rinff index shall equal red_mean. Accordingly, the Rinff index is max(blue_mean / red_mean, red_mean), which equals 2.23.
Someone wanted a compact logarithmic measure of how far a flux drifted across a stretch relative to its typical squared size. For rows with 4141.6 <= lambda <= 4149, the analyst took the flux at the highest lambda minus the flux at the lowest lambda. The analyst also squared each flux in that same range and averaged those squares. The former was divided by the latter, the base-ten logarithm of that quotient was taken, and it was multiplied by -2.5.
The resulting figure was 5.9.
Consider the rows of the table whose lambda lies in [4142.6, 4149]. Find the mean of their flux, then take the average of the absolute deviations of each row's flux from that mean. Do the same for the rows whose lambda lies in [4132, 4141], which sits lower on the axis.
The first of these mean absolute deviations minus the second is -0.05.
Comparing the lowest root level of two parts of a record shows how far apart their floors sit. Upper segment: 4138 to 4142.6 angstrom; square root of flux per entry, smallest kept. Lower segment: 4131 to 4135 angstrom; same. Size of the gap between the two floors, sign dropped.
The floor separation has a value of 0.064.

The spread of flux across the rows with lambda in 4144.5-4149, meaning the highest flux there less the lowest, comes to 0.52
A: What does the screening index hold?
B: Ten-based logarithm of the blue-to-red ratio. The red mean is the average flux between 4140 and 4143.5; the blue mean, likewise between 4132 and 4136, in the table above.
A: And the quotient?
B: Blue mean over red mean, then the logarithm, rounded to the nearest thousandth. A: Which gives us -0.014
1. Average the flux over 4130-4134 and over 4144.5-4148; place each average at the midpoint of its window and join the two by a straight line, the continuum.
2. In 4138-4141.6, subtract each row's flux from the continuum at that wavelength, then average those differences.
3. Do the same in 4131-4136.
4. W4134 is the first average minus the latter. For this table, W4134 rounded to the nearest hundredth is -0.38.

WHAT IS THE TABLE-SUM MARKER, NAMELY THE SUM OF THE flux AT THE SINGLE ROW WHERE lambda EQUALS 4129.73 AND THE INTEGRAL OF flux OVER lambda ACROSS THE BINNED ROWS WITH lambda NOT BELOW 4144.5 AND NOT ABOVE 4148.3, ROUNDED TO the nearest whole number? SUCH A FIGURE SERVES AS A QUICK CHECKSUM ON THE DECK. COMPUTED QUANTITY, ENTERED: 45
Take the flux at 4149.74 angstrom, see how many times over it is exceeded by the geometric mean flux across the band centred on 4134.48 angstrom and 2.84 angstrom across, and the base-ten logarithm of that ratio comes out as -0.021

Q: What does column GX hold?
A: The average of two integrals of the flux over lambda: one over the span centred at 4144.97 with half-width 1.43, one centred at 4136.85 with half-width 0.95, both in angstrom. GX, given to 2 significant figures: 22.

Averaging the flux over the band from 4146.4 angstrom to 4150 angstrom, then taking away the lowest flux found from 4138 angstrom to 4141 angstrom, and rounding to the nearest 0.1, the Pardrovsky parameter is -0.1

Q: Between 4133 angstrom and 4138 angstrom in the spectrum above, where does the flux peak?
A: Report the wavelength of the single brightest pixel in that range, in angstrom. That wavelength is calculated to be 4137.34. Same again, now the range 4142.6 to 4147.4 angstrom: 4146.88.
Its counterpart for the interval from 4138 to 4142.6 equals 4139.25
